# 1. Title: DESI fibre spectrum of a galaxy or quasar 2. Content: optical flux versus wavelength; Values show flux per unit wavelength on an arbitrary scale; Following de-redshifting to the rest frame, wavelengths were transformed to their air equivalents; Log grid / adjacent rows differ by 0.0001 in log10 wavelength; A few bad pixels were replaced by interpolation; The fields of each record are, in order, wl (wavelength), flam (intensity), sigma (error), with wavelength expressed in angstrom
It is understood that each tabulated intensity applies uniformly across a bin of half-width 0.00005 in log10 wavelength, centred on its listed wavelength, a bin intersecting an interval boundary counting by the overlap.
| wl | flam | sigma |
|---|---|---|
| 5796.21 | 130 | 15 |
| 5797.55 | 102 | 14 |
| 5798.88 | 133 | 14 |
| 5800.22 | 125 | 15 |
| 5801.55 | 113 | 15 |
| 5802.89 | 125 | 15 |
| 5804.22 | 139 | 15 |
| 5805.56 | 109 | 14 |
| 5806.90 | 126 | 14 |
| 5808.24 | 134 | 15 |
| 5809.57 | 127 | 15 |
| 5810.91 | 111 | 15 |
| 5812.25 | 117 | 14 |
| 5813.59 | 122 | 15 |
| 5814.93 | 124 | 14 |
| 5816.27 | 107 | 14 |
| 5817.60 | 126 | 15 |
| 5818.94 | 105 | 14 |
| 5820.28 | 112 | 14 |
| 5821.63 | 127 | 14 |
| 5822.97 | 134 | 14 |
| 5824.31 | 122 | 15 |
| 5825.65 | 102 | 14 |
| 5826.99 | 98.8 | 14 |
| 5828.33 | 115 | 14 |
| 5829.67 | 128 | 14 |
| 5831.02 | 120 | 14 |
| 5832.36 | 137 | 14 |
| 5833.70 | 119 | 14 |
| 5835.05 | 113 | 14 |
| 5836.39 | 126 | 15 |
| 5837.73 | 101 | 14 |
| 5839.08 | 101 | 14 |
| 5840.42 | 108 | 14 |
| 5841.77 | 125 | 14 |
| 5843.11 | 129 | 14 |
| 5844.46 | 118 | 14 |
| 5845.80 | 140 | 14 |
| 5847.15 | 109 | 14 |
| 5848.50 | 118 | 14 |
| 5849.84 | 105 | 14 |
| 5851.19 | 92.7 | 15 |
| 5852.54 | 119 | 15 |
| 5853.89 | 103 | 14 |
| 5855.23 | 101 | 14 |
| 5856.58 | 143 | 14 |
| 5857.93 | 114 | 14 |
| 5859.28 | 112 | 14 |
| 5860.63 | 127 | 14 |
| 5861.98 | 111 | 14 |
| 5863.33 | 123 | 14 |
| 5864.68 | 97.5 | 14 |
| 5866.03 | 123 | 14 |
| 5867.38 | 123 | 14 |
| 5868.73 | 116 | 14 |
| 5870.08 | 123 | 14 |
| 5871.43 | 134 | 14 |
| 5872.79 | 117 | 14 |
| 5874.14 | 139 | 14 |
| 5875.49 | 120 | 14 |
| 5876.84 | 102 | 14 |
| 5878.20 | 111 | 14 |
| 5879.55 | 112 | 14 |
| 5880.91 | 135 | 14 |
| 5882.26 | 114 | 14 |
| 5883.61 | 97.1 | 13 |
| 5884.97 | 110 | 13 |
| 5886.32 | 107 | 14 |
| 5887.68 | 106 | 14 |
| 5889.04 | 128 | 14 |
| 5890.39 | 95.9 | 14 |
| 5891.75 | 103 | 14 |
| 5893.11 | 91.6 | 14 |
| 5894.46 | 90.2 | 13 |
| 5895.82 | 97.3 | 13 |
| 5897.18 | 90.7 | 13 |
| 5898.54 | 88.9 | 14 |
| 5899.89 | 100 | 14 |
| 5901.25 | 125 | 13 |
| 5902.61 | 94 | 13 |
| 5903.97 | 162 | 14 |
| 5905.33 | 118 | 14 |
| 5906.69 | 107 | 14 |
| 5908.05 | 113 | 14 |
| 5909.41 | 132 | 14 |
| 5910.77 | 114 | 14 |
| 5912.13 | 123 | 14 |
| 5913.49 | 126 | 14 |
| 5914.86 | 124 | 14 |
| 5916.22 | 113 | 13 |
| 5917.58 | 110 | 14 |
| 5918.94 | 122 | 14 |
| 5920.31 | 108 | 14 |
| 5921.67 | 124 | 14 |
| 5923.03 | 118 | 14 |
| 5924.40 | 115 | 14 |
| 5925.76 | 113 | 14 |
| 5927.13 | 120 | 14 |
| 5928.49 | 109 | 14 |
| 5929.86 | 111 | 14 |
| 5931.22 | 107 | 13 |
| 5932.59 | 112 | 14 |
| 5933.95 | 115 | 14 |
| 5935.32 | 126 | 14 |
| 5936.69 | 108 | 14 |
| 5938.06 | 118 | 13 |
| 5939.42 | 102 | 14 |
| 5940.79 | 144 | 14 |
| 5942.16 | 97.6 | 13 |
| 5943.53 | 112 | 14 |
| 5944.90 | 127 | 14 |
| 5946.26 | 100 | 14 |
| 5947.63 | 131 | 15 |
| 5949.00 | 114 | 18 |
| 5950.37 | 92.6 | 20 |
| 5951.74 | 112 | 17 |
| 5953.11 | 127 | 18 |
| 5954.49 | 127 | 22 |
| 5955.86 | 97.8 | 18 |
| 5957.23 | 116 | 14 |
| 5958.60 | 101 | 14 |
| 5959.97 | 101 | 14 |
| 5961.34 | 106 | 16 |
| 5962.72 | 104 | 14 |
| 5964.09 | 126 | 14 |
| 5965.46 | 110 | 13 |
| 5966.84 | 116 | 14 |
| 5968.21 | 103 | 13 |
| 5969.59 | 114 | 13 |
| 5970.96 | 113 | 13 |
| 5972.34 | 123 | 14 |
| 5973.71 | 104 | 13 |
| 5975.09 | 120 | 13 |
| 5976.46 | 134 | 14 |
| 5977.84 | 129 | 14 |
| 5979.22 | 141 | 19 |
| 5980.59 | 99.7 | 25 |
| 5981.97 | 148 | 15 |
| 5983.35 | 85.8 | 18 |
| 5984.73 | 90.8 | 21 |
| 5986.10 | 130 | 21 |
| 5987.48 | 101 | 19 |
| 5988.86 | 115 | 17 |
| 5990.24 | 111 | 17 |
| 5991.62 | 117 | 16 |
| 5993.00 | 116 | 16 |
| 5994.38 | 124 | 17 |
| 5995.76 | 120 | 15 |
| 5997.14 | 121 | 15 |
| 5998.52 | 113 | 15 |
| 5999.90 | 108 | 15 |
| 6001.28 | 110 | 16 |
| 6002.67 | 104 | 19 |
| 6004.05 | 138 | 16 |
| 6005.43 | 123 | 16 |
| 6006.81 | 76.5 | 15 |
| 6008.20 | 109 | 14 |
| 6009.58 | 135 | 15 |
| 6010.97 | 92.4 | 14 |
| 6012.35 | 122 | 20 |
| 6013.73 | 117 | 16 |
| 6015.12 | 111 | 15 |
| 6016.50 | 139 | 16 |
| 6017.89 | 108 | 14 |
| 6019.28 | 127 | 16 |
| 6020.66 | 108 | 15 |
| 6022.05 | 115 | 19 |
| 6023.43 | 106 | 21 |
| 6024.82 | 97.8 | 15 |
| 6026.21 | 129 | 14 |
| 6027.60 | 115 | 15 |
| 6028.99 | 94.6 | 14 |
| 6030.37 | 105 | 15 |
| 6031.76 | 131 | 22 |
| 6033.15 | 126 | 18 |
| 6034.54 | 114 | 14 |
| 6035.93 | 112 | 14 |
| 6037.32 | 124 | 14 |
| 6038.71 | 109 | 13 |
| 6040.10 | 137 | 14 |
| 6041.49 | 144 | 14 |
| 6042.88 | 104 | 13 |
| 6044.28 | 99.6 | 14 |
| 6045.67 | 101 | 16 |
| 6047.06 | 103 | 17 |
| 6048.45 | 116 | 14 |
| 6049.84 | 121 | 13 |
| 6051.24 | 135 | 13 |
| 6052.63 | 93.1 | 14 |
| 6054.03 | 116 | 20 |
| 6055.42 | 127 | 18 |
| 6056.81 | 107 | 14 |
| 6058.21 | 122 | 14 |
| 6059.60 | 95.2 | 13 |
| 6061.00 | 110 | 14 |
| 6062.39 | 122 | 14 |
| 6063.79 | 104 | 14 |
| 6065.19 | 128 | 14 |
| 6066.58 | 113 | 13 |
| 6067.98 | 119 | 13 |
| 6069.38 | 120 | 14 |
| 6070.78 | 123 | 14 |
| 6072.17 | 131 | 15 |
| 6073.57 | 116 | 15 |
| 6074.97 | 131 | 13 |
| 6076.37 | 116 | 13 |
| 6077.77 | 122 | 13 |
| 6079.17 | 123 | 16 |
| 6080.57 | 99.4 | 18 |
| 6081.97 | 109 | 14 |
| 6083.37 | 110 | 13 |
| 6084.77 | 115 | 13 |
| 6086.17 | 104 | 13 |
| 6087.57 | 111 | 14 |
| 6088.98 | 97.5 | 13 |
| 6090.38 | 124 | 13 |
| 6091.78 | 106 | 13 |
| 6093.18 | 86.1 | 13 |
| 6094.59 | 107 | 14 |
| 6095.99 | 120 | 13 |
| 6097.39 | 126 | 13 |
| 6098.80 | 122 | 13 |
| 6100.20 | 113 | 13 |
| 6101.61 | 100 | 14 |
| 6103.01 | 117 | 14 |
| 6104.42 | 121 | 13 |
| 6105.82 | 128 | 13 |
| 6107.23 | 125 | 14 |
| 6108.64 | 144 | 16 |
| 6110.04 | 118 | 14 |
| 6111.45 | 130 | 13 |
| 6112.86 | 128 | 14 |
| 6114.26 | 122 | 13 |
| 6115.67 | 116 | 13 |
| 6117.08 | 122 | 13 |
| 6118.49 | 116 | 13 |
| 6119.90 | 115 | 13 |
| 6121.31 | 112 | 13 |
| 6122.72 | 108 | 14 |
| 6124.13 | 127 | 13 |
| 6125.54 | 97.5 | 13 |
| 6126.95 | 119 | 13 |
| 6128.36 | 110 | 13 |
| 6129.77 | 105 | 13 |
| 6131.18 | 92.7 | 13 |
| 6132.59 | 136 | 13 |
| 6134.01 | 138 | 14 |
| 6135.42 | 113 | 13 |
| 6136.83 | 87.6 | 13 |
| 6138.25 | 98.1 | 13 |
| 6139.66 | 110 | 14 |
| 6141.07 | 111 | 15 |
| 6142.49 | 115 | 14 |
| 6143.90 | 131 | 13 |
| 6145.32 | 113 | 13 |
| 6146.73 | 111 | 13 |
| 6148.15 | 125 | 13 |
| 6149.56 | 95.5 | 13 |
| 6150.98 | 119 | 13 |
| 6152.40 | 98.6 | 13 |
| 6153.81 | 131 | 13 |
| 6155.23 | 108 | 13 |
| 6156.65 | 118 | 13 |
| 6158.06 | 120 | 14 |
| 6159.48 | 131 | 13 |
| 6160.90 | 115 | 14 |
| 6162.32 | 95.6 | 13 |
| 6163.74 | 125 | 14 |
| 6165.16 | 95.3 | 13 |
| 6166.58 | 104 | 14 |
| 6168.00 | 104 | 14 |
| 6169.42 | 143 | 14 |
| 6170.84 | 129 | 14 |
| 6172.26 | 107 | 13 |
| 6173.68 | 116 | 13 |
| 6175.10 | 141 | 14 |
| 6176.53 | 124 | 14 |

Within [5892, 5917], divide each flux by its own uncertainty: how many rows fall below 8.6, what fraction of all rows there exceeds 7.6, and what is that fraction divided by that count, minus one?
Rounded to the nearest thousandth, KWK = -0.944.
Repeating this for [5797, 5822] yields -0.939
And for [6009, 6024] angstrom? -0.960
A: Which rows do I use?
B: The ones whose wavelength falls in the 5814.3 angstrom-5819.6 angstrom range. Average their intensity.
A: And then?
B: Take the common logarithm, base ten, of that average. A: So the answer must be 2.063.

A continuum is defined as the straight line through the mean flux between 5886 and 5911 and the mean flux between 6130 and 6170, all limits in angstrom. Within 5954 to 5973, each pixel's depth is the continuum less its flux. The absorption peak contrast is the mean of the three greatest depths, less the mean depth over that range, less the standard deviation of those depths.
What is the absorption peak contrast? 2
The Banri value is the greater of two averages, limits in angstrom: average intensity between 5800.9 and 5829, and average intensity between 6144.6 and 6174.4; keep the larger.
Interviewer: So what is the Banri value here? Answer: 119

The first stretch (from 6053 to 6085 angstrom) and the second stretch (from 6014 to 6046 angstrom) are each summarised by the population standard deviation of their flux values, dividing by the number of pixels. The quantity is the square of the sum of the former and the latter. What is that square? 529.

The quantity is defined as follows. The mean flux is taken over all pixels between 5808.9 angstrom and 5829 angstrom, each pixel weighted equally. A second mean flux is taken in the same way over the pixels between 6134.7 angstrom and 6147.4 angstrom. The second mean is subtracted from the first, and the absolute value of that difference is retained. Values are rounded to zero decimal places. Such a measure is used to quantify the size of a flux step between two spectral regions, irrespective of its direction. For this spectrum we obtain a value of 7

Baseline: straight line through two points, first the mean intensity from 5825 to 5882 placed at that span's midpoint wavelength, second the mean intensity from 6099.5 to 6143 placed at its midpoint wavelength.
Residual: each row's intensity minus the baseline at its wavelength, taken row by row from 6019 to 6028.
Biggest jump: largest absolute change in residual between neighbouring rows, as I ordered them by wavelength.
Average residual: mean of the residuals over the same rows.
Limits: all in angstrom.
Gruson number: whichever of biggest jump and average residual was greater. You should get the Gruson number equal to 31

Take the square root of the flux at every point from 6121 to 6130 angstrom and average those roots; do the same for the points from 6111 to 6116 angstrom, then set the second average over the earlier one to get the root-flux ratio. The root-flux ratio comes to 1.06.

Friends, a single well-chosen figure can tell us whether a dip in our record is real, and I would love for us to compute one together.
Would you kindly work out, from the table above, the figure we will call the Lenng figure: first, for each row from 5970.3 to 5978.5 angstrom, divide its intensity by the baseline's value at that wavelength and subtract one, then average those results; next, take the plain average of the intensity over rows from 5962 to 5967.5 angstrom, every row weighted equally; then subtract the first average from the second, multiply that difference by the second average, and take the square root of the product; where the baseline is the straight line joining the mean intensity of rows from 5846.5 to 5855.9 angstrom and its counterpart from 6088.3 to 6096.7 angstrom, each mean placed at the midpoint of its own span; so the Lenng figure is 114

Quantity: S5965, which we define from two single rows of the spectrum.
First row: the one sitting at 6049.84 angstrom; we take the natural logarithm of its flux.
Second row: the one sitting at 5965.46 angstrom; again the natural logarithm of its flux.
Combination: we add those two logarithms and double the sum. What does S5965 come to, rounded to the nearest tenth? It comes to 19.0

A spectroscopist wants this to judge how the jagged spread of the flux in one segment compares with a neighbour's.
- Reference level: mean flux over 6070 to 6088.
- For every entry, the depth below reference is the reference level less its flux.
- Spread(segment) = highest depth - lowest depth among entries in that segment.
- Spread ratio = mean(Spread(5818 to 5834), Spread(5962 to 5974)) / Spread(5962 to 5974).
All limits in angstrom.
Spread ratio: 1.3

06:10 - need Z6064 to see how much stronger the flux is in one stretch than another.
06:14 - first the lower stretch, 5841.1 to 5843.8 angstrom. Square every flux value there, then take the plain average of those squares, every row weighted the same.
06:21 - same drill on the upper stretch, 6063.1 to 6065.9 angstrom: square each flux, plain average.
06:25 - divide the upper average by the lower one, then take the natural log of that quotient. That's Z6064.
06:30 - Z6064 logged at -0.17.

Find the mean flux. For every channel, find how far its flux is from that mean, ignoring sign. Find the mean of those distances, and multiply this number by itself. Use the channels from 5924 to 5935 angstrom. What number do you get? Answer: 9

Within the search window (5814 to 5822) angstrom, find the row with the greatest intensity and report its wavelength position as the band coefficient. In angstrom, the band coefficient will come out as 5821.63 angstrom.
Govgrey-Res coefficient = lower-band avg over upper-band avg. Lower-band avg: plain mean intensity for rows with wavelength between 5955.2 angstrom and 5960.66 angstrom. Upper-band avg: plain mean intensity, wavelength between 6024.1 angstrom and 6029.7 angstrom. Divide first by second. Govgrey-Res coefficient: 0.95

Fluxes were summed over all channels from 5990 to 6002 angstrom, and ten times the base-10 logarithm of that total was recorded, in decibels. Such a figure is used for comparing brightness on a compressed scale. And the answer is 30.2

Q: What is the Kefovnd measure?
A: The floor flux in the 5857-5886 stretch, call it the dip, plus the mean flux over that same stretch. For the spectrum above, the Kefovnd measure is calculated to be 214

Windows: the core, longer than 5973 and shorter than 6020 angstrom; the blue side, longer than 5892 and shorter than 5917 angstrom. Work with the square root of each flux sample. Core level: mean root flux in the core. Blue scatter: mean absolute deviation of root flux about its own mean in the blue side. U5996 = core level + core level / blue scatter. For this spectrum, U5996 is 26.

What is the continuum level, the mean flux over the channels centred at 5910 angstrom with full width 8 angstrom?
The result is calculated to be 119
